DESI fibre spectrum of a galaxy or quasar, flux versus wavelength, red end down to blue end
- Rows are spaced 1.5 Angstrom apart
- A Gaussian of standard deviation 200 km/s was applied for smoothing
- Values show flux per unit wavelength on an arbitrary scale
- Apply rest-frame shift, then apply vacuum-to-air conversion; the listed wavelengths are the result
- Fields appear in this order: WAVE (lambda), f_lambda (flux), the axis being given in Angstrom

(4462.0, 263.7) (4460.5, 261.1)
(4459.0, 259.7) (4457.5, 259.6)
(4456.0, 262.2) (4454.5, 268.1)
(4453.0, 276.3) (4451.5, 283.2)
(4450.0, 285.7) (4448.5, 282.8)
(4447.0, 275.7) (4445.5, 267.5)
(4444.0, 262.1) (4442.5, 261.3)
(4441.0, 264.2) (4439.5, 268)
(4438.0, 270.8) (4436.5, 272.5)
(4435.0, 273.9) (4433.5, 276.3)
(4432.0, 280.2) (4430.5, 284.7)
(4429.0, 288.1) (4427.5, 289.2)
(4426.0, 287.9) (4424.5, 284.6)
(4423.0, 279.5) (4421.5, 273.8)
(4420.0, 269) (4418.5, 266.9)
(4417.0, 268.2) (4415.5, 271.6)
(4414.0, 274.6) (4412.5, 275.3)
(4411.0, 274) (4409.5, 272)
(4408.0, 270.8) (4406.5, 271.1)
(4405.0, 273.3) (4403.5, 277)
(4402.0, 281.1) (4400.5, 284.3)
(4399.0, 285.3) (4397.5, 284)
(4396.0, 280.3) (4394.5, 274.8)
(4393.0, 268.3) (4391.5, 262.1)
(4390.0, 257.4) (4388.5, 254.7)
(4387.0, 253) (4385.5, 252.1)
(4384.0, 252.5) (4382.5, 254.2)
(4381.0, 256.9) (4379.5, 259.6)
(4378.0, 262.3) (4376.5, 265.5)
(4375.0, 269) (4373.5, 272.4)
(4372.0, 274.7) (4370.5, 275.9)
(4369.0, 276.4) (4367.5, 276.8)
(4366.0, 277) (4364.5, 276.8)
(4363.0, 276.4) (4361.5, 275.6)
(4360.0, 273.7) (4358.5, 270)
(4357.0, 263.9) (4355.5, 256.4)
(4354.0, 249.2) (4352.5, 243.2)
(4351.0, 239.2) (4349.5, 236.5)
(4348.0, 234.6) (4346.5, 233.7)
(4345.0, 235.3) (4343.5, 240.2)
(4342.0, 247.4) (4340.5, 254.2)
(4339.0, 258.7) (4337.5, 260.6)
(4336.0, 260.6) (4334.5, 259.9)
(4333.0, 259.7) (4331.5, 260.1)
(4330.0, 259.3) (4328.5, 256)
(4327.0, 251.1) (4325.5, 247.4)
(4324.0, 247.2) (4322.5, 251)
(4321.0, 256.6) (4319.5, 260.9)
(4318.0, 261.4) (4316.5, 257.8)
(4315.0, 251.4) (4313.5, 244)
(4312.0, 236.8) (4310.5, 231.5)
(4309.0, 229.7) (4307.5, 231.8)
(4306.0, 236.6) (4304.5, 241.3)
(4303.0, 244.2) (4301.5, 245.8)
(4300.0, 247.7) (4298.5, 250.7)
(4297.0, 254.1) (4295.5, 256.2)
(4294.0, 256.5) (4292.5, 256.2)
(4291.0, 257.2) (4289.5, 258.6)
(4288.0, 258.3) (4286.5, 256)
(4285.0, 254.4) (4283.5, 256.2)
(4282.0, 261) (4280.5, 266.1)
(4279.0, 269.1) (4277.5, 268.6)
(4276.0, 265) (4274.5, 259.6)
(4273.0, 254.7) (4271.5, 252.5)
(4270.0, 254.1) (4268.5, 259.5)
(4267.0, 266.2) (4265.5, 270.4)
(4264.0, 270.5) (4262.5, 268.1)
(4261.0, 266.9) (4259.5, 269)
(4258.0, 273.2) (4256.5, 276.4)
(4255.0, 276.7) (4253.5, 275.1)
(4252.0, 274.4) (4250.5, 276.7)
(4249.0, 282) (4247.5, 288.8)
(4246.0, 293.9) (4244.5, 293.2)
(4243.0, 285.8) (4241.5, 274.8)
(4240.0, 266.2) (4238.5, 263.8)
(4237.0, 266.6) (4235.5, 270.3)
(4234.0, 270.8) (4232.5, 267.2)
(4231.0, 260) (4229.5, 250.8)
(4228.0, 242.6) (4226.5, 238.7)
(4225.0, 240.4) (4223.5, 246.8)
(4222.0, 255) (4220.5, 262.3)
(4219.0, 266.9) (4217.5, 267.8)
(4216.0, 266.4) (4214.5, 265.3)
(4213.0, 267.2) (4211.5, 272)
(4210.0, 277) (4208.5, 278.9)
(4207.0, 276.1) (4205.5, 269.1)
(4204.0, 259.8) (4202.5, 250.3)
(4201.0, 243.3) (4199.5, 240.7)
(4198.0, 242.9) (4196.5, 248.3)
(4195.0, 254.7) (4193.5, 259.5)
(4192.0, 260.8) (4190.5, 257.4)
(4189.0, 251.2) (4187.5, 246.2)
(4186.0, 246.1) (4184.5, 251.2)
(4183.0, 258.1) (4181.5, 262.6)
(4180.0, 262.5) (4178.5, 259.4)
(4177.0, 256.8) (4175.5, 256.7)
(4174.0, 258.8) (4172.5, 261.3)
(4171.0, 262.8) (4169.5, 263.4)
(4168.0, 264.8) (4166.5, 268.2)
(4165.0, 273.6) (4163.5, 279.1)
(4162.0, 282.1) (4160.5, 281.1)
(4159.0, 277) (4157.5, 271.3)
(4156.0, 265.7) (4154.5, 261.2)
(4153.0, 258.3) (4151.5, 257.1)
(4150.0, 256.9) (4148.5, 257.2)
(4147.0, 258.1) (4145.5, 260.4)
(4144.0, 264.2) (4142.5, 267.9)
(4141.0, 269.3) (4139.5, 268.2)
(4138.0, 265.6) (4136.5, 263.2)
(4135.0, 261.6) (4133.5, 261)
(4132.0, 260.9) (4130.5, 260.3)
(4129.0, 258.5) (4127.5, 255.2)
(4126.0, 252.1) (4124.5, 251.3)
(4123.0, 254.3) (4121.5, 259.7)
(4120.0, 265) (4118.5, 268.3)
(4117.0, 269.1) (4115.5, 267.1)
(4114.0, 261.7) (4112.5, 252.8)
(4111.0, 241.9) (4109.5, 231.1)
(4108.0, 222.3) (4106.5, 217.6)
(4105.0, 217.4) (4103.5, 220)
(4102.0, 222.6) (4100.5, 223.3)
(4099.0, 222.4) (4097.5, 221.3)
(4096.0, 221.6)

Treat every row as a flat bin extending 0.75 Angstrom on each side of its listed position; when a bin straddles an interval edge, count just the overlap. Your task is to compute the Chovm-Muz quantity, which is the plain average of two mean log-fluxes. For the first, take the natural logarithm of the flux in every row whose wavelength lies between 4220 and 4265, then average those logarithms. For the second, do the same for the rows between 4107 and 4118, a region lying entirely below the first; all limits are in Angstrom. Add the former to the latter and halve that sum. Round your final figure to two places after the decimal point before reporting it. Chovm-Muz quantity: 5.55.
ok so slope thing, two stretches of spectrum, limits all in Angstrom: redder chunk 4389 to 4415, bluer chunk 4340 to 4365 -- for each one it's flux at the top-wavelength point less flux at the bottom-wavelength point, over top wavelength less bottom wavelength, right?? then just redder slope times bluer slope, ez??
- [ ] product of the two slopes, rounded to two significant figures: 0.67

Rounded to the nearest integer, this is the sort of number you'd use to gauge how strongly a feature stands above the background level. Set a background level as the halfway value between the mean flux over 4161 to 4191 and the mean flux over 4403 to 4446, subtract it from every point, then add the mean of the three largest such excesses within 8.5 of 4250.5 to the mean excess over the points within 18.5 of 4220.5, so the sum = 19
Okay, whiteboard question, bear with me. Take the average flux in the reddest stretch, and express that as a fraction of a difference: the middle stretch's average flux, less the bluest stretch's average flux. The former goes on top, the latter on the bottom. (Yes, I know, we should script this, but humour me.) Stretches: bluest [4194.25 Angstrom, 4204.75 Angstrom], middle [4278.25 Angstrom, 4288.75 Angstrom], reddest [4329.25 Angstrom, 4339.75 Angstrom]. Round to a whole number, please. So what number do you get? 22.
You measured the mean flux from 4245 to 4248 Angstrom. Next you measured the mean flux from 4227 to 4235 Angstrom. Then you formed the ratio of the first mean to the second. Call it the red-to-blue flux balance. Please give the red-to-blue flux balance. 1.13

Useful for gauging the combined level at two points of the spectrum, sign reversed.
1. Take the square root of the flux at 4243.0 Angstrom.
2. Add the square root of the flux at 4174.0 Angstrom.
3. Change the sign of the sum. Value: -33.0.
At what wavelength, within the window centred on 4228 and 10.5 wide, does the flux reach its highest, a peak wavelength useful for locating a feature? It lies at 4232.5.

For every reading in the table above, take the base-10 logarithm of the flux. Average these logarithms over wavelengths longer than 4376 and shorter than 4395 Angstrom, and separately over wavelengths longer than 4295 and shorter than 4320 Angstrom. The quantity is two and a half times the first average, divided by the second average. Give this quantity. 2.52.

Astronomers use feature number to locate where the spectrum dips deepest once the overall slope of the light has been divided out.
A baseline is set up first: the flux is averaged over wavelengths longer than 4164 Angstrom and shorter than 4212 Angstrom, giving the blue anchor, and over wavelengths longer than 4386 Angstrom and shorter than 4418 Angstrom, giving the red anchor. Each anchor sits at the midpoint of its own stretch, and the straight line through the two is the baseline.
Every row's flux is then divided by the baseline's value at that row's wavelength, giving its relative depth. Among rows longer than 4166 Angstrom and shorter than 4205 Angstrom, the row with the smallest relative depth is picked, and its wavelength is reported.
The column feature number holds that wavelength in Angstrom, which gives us 4199.5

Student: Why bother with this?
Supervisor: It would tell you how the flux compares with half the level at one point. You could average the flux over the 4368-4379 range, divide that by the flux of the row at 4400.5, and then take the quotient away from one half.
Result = -0.45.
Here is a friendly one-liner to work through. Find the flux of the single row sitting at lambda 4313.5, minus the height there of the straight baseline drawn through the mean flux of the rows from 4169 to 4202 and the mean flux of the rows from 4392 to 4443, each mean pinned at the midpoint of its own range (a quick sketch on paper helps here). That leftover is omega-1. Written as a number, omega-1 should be -22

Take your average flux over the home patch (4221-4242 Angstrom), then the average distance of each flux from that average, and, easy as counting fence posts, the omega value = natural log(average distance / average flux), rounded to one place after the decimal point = -3.2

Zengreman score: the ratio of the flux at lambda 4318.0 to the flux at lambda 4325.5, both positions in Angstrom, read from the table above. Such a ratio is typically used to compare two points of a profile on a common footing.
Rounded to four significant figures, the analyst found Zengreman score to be 1.057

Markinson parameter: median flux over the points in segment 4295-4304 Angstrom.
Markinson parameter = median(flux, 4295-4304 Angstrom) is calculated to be 249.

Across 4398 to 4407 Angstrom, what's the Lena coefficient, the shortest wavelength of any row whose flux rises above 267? 4399.0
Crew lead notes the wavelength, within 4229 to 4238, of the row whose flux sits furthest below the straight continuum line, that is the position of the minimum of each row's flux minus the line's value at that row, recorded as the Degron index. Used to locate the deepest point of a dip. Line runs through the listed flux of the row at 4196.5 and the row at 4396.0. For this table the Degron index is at 4229.5 Angstrom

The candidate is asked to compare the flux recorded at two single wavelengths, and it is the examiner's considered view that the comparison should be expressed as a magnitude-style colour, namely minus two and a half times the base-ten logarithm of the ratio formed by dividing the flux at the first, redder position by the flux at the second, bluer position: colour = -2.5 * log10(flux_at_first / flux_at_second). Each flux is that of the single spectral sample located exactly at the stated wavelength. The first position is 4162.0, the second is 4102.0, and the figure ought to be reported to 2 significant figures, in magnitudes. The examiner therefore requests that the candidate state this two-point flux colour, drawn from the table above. -0.26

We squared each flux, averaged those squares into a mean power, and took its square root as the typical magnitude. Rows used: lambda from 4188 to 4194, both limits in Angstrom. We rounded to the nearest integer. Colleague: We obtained 257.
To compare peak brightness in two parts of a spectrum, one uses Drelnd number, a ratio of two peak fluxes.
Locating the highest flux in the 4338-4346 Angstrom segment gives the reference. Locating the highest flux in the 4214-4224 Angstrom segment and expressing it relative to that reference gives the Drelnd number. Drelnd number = 1.04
